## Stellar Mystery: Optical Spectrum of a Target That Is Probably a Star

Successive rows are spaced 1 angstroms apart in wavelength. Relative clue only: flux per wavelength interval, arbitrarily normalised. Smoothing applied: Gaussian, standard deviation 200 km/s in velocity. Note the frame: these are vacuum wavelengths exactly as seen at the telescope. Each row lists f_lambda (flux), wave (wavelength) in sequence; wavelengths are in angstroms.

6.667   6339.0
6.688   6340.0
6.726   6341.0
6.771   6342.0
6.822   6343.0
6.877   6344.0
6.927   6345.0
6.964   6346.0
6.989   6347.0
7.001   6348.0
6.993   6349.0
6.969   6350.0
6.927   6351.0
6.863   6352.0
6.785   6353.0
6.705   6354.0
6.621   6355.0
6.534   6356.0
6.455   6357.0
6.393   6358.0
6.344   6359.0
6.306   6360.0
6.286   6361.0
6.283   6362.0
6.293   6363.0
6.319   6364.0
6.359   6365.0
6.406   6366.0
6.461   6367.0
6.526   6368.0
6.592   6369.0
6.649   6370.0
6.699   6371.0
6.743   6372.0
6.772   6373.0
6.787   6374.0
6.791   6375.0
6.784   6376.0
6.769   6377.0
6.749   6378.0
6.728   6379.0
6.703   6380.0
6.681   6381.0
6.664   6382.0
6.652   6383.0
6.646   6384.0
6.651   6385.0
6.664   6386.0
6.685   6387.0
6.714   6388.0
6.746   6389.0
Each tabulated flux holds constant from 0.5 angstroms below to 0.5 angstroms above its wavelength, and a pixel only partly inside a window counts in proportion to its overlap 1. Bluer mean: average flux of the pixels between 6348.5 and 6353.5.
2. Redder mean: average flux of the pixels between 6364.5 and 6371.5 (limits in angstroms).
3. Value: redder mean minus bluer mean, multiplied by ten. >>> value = -3.8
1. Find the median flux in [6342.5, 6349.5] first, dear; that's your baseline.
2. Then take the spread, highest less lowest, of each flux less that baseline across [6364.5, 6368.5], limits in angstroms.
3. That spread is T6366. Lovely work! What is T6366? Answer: 0.17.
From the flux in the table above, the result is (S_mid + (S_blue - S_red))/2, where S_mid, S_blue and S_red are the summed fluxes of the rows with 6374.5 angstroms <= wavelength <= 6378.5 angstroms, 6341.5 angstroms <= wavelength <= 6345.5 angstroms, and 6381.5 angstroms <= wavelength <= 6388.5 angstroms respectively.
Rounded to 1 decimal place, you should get 3.9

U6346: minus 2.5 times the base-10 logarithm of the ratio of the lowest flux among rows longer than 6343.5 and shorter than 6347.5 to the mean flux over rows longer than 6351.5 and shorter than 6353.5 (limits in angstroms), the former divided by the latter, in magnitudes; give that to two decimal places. -0.01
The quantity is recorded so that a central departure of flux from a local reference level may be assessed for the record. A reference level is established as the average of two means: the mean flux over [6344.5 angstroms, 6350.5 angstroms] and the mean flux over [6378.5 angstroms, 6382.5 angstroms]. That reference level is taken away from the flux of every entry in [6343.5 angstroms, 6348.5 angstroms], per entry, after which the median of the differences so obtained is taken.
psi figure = 0.1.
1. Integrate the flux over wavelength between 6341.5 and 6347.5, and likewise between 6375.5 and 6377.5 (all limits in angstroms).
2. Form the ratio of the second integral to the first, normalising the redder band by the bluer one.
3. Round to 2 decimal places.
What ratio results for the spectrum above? 0.33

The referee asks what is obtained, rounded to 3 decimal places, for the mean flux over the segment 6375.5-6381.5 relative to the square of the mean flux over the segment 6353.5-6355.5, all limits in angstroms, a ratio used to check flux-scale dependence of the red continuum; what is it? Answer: 0.152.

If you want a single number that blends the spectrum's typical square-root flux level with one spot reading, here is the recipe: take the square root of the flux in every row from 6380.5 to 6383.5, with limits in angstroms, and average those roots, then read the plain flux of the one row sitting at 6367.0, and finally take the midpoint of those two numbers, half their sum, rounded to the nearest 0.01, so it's 4.52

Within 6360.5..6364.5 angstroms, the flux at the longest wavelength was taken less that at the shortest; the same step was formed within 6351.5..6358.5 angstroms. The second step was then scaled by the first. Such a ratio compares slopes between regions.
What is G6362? -14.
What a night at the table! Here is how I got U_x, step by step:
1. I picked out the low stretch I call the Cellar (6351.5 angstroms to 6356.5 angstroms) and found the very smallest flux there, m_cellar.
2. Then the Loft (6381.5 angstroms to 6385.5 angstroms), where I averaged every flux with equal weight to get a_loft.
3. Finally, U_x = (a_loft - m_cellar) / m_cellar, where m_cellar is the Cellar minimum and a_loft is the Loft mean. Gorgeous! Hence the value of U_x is 0.02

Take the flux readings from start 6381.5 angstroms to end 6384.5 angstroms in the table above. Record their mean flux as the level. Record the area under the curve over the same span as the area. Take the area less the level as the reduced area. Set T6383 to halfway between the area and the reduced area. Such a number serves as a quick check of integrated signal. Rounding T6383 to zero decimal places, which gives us 17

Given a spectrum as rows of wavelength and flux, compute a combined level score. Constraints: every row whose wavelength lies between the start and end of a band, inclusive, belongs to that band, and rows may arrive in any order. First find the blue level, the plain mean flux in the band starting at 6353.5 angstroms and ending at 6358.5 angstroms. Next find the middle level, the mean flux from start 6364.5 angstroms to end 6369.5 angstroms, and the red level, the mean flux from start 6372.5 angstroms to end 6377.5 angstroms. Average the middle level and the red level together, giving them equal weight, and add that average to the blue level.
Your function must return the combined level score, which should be 13.2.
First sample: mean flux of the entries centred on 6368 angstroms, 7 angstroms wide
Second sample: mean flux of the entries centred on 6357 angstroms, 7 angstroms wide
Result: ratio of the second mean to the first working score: 0.99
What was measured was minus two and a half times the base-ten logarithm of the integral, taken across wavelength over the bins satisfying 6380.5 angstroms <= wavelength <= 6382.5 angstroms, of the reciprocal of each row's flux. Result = 1.3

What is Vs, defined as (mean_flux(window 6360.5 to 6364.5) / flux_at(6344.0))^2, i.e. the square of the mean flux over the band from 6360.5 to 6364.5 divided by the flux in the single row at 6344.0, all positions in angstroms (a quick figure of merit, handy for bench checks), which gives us 0.84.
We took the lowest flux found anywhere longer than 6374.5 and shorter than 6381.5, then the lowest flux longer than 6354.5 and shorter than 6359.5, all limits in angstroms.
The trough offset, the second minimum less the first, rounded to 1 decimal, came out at -0.3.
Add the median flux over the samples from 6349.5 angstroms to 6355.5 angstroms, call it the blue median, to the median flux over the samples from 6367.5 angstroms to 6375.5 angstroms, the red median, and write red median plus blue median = 13.5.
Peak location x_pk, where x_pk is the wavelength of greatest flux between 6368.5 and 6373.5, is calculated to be 6373.0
